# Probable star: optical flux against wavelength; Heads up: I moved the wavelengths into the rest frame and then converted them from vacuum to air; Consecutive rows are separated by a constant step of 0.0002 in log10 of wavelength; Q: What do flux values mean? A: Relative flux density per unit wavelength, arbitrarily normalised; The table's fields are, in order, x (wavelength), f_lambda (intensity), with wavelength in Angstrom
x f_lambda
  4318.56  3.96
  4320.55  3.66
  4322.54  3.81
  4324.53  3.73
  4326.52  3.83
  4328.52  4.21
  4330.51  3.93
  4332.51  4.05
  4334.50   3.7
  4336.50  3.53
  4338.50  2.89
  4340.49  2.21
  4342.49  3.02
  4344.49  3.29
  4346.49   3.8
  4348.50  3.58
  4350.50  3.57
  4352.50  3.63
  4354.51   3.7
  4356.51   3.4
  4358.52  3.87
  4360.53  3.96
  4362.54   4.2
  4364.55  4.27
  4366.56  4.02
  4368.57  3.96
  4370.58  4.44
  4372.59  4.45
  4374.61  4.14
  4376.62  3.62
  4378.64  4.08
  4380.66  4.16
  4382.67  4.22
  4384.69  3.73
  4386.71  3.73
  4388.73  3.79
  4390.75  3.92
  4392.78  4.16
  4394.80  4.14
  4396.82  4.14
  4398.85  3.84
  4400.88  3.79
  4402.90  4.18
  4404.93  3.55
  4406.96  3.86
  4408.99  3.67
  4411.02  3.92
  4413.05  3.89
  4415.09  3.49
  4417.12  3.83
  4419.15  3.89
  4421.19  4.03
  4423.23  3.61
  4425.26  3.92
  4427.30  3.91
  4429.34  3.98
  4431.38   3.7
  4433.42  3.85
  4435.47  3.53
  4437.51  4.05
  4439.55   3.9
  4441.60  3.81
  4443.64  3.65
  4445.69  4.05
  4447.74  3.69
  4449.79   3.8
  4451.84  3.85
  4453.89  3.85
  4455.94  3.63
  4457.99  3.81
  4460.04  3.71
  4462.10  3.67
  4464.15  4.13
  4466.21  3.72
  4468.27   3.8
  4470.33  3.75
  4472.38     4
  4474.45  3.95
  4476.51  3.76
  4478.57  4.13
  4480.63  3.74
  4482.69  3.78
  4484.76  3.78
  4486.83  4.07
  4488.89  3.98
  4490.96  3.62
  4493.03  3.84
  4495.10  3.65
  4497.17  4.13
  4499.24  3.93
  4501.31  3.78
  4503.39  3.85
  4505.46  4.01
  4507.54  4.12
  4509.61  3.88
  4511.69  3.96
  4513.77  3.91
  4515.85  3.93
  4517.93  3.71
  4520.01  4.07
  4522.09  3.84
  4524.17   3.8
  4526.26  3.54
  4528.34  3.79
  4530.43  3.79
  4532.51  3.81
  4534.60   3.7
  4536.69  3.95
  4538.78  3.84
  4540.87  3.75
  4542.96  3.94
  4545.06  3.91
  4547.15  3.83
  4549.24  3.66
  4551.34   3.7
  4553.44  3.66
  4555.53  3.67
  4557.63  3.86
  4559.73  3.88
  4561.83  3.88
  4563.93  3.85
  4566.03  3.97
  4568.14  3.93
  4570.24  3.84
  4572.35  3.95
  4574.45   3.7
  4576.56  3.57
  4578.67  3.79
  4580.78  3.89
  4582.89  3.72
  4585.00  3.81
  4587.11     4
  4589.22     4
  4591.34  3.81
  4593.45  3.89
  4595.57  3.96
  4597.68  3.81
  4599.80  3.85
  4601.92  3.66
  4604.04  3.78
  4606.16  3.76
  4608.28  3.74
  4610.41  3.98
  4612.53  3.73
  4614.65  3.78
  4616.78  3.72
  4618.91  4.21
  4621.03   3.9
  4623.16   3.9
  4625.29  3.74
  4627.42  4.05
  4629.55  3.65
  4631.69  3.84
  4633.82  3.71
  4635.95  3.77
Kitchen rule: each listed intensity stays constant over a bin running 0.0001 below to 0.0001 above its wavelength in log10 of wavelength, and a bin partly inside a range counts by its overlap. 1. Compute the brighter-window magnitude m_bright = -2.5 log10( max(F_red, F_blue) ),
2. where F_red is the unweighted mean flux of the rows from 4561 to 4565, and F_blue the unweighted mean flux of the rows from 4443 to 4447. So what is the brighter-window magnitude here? -1.47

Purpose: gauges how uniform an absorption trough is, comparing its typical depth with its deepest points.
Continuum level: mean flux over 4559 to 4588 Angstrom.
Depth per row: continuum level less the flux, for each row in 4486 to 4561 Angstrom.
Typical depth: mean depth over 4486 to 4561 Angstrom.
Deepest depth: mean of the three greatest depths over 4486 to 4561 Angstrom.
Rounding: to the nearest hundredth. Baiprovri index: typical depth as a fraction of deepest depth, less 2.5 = -2.51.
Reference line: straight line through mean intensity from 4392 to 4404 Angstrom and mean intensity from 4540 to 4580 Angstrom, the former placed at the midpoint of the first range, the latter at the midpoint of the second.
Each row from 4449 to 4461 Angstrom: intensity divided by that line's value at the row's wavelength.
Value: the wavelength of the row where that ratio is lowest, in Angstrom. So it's 4455.94 Angstrom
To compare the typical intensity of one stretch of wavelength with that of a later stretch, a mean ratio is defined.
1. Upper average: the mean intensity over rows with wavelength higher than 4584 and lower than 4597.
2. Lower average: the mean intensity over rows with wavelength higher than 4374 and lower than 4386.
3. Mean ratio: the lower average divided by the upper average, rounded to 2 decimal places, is 1.02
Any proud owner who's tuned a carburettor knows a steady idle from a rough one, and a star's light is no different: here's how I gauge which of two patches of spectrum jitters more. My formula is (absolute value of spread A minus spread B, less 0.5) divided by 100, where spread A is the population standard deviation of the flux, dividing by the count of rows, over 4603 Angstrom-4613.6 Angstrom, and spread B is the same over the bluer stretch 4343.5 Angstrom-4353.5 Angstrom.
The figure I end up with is -0.0043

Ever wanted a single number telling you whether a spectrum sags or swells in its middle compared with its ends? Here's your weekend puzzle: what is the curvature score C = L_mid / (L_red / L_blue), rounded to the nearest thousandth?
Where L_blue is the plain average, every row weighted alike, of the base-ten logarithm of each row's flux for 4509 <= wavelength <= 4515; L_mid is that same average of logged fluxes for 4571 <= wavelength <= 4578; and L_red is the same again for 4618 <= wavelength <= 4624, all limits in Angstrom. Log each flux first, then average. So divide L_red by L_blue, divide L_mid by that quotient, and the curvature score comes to 0.564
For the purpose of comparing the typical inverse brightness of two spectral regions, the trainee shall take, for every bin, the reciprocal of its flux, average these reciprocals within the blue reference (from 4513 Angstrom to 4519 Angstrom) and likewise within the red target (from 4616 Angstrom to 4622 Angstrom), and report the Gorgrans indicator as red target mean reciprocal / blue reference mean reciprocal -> 0.98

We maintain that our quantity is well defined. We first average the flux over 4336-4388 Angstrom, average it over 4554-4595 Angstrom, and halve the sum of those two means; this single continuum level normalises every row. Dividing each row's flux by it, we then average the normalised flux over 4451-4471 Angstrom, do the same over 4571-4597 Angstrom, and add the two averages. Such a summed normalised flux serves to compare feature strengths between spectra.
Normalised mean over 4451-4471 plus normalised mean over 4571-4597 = 2.01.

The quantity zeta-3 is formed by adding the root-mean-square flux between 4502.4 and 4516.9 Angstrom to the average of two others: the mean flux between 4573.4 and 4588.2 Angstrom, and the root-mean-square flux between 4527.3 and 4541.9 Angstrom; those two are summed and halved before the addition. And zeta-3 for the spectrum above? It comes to 7.75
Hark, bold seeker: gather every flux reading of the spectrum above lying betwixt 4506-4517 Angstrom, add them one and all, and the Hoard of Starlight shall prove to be 19.8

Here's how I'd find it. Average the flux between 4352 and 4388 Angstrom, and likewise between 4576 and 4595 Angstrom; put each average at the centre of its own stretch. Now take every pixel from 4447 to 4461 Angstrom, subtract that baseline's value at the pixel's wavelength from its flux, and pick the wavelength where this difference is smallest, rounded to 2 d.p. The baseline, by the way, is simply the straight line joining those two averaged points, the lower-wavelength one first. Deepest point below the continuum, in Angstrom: 4455.94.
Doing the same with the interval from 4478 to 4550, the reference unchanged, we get 4526.26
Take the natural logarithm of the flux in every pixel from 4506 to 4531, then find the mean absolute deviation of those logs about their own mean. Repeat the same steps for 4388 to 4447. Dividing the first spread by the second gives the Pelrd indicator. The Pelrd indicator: 0.79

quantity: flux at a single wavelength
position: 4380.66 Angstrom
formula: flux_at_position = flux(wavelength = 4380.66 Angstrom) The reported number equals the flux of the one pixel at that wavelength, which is 4.16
